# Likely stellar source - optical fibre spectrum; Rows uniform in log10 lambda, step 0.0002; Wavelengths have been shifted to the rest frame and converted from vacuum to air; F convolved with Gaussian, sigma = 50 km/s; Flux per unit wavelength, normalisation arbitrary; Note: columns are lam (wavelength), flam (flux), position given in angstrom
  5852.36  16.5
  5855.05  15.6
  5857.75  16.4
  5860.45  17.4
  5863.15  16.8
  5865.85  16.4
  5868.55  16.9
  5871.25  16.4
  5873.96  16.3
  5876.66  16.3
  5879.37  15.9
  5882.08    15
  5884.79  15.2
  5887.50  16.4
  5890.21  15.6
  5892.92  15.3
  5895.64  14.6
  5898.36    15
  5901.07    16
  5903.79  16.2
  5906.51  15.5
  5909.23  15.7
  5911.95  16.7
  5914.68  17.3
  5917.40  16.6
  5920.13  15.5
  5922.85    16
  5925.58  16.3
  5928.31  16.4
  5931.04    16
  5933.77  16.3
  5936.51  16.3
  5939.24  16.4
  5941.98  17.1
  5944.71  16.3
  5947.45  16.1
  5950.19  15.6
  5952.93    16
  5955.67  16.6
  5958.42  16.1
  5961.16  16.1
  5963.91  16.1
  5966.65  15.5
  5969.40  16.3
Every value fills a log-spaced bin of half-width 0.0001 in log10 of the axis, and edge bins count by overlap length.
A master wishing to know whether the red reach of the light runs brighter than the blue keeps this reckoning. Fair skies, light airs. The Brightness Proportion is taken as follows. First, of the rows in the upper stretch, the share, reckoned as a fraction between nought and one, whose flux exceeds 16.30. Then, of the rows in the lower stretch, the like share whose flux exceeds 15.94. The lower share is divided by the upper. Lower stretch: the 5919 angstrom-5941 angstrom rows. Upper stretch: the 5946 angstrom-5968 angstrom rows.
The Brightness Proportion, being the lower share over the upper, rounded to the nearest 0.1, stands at 7.0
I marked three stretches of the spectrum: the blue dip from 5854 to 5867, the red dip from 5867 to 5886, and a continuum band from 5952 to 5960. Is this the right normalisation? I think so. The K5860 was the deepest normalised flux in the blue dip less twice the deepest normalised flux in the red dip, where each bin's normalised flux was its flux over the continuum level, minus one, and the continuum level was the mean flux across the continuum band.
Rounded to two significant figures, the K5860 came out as 0.11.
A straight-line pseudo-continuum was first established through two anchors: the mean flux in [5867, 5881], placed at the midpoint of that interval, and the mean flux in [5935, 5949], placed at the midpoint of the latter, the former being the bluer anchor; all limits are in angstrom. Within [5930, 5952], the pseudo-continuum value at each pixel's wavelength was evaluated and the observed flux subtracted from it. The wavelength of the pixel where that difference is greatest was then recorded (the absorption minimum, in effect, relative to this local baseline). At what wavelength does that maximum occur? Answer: 5950.19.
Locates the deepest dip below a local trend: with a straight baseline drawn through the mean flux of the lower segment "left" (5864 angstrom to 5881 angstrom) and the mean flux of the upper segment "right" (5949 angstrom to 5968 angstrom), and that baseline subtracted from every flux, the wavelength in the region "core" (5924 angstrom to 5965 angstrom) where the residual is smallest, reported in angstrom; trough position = 5950.19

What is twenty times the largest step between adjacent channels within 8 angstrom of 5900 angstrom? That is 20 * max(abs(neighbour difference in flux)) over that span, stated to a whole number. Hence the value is 20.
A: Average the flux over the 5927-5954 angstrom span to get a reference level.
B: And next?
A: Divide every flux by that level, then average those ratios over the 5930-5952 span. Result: 1.00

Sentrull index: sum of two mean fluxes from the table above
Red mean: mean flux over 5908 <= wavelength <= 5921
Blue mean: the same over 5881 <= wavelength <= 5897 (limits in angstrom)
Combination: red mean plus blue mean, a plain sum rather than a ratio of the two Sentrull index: 31.7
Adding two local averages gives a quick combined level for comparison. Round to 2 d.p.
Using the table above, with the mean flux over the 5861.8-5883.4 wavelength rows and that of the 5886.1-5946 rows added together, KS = 32.32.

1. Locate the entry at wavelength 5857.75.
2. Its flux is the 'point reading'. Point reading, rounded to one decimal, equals 16.4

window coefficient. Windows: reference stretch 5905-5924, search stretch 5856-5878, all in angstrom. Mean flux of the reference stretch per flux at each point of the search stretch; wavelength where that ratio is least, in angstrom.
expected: 5860.45 angstrom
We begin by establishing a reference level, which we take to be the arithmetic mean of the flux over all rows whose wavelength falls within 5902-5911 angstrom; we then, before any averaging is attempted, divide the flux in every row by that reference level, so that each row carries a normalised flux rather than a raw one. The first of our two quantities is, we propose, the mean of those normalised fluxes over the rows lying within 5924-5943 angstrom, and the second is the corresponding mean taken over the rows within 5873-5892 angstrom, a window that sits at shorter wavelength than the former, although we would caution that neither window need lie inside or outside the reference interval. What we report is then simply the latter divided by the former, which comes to 0.96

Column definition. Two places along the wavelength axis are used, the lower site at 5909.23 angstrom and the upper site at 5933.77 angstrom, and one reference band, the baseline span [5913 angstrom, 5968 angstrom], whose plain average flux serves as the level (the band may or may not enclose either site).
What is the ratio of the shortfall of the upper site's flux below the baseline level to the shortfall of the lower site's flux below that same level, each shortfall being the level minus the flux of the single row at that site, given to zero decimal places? 0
